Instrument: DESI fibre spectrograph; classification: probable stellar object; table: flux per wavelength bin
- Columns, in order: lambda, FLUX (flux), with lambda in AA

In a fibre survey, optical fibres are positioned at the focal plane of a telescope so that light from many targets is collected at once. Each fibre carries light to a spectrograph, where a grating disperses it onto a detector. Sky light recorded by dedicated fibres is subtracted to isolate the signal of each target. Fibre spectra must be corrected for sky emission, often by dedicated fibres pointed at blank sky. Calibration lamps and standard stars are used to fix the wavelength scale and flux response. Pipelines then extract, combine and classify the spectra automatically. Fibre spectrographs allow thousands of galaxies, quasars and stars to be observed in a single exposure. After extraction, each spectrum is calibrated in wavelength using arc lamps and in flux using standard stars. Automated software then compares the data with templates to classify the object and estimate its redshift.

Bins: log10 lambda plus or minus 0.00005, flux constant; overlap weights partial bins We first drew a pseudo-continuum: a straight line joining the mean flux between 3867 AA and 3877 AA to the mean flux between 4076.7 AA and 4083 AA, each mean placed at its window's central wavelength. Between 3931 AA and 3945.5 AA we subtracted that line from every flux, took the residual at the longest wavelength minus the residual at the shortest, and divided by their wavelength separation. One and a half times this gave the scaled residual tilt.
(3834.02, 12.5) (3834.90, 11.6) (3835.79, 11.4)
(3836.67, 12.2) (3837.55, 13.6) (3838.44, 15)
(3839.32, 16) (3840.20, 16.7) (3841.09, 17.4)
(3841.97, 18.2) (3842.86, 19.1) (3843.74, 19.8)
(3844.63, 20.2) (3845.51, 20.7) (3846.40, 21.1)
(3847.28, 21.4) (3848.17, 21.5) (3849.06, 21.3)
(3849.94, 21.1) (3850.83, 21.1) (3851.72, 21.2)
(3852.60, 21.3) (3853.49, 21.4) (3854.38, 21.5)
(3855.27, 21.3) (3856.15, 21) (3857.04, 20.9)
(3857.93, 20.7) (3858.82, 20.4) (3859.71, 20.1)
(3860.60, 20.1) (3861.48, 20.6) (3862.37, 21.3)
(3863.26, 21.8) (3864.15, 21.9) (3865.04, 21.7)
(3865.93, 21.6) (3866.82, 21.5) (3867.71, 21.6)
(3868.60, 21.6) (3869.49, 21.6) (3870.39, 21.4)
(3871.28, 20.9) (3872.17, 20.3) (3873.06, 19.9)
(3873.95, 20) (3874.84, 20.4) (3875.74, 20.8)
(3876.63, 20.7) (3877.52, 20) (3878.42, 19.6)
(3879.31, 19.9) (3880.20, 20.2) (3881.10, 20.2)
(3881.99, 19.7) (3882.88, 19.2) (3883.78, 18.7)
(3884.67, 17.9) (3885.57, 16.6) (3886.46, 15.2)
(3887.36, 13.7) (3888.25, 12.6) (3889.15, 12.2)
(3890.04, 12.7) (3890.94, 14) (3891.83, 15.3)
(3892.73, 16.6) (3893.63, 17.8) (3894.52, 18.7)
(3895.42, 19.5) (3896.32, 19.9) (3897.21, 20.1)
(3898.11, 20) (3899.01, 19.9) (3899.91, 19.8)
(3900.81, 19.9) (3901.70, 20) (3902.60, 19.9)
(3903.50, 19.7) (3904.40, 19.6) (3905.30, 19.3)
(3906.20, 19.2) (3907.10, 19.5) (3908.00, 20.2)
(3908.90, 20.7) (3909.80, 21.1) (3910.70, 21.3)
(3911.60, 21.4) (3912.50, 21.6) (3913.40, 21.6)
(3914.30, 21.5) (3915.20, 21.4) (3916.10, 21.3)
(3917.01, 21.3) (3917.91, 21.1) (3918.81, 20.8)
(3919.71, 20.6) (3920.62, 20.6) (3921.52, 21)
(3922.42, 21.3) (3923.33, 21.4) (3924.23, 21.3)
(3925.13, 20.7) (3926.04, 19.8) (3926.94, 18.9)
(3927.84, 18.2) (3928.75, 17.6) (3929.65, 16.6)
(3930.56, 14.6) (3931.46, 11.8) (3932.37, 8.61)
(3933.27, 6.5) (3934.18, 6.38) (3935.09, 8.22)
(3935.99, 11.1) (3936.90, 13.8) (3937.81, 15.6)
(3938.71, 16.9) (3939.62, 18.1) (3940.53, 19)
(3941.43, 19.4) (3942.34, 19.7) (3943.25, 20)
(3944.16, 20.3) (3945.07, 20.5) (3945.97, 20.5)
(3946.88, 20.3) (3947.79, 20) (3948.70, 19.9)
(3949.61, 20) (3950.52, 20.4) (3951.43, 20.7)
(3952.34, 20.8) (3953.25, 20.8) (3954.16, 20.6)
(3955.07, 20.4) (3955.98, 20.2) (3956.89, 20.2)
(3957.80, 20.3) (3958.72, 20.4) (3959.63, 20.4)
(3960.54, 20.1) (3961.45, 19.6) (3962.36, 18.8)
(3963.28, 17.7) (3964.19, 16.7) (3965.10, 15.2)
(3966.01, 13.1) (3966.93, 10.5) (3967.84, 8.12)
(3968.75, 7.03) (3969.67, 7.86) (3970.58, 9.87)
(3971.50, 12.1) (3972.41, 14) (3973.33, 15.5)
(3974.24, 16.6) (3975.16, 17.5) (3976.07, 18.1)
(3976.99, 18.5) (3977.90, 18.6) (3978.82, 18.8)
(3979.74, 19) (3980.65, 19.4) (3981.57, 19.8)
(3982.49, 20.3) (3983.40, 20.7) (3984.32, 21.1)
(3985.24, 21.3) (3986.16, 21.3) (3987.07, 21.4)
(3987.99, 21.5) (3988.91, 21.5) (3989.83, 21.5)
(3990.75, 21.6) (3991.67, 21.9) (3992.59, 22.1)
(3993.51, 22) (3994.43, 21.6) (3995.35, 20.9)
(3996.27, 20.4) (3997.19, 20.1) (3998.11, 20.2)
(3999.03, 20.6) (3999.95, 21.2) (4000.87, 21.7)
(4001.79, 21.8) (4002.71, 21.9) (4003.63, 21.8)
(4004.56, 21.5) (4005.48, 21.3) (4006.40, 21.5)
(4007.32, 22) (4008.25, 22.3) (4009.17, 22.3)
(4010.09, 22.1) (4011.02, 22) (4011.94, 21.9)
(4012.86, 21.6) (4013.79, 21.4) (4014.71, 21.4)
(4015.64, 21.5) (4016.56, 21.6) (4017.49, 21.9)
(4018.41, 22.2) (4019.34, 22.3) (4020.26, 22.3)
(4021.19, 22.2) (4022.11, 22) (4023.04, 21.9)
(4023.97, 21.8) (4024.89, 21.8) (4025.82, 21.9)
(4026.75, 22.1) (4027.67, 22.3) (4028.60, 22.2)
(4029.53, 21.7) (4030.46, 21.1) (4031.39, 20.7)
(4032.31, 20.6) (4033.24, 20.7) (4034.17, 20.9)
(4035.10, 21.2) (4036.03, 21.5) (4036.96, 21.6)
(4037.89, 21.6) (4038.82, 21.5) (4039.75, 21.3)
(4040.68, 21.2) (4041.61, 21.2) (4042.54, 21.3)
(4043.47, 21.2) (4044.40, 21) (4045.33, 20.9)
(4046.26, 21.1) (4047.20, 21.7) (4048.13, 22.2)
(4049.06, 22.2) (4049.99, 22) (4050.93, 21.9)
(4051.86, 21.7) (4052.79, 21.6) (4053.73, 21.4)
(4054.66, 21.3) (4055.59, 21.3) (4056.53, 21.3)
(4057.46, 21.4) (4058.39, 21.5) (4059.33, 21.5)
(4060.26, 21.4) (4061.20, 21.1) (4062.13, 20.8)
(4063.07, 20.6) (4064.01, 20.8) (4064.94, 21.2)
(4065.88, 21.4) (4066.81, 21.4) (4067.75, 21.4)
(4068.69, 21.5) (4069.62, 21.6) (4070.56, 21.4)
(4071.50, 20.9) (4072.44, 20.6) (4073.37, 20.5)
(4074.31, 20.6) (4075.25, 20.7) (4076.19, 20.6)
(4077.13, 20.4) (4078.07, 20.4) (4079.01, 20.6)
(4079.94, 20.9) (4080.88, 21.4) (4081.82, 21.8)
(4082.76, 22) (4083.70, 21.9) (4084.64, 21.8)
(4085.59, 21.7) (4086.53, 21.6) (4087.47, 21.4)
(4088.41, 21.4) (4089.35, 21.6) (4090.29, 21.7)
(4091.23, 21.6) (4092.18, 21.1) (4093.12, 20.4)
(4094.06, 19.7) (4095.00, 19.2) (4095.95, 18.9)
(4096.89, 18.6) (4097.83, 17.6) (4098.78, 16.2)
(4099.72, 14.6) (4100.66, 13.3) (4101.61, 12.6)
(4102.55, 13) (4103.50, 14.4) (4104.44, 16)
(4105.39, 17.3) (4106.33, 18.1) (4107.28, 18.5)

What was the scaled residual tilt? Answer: 0.96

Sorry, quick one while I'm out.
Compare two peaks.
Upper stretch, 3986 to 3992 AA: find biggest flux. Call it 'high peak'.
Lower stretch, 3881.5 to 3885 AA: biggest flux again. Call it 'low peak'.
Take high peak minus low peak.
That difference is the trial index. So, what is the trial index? 2.2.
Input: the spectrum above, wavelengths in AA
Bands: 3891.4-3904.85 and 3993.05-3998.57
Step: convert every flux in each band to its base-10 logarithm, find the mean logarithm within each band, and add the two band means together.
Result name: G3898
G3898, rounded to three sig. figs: 2.60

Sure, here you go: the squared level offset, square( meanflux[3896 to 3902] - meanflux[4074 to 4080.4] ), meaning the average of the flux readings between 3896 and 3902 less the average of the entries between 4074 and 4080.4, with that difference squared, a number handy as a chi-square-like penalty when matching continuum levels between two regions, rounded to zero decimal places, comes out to 0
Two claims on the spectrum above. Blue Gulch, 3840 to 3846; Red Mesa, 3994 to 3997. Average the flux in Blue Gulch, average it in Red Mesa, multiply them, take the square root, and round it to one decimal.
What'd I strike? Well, 19.9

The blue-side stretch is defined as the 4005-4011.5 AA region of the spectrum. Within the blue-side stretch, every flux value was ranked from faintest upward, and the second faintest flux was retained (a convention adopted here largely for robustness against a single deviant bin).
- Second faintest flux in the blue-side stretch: 21.5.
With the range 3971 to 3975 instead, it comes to 14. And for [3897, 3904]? 19.8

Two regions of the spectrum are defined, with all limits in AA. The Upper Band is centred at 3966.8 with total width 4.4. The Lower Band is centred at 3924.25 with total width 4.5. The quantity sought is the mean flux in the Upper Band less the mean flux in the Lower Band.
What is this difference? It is -10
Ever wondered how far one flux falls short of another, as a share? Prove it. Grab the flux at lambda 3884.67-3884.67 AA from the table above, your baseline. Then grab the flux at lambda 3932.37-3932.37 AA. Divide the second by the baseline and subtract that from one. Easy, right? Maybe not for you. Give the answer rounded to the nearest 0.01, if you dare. 0.52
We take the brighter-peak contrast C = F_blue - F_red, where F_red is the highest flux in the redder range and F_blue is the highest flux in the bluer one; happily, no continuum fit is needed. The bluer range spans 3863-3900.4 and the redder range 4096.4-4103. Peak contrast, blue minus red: 3.3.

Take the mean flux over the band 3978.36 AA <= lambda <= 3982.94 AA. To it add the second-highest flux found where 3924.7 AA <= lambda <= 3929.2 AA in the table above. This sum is 39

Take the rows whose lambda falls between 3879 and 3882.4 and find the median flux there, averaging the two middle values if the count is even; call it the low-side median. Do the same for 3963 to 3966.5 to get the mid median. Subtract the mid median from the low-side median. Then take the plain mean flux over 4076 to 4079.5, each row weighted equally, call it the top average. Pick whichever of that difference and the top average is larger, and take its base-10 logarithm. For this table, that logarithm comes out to 1.31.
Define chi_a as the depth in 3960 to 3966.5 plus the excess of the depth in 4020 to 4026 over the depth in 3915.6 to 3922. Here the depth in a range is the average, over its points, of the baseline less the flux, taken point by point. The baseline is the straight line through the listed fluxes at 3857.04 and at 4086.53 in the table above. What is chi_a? 3.2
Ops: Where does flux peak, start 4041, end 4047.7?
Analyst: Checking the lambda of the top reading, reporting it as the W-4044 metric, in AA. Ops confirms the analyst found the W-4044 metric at 4047.20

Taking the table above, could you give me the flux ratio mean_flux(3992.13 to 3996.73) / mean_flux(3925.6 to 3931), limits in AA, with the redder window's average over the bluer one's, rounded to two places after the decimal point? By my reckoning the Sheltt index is 1.21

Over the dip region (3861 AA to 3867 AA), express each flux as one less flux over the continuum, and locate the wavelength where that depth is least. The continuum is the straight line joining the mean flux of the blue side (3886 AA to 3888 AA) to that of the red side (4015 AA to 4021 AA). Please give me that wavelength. 3864.15 AA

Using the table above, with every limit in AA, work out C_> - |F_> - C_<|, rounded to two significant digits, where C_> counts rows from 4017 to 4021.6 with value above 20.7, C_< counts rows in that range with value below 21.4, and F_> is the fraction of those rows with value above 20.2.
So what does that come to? 4.0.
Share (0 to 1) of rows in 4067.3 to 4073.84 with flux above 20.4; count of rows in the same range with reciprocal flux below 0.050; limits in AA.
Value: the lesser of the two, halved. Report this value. 0.50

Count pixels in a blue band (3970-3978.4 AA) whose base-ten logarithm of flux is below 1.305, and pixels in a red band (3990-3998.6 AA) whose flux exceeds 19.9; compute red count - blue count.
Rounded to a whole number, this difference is 0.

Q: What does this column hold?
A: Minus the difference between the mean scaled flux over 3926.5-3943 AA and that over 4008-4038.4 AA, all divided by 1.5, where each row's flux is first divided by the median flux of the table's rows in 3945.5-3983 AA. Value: 0.25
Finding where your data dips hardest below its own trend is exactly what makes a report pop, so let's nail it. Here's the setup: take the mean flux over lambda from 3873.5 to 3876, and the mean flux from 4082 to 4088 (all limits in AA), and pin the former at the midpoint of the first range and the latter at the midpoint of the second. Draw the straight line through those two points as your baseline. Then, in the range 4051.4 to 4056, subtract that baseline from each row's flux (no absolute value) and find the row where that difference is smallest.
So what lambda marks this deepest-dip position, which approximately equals 4055.59 AA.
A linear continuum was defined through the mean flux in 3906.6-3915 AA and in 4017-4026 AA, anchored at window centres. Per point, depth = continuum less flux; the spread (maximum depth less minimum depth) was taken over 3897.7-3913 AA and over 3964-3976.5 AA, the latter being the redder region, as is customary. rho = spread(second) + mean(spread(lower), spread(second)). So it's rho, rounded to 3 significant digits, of 17.7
